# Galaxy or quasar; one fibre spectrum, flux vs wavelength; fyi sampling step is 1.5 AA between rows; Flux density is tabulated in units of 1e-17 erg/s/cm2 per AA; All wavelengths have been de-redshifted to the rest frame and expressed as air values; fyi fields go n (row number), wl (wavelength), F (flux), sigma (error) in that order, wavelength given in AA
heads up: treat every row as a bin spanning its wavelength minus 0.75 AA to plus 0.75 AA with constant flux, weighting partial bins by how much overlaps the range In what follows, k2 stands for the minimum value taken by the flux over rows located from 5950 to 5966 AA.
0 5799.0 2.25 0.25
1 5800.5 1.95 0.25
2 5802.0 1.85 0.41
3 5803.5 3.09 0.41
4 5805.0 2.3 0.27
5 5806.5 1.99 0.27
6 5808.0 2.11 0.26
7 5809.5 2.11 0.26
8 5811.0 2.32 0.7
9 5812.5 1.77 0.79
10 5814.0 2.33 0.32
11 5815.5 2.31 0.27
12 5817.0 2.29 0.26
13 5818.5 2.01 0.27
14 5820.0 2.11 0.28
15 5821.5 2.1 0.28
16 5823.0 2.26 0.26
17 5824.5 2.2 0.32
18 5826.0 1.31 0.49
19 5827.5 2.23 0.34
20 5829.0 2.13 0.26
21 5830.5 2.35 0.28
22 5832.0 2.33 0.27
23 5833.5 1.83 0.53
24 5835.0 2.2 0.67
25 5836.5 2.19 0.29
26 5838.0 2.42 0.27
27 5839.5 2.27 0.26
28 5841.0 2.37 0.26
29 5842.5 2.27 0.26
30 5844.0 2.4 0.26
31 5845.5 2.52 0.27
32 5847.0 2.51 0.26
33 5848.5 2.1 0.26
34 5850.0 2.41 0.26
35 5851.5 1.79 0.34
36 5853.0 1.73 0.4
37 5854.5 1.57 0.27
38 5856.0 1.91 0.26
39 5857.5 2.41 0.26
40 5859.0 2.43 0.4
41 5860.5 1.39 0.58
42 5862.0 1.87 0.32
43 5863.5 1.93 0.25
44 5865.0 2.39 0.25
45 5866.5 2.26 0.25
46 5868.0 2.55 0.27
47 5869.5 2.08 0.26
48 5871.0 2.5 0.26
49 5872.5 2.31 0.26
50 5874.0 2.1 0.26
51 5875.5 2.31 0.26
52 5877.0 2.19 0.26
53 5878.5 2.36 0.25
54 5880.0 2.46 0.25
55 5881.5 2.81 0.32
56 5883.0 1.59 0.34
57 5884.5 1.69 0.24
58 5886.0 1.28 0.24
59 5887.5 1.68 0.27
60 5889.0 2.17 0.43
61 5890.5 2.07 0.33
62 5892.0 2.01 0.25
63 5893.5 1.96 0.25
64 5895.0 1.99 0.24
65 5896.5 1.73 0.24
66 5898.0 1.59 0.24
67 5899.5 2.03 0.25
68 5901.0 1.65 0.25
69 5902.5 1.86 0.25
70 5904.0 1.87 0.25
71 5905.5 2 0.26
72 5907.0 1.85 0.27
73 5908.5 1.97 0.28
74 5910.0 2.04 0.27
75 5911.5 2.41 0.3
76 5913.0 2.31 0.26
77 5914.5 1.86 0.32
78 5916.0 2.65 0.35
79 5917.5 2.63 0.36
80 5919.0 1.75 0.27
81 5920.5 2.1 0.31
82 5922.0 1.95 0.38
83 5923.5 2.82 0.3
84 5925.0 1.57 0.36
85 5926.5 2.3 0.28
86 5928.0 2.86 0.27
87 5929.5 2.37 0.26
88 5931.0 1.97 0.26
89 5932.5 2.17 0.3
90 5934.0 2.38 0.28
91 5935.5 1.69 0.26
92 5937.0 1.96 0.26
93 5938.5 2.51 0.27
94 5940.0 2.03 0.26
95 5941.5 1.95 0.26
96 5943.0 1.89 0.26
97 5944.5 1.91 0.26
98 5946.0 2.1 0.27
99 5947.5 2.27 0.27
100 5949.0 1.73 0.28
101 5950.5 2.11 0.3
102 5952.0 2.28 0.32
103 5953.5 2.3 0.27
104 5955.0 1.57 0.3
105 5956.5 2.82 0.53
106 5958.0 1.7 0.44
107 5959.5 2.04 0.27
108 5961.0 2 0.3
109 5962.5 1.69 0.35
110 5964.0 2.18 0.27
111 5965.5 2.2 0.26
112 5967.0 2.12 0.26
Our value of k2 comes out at 1.57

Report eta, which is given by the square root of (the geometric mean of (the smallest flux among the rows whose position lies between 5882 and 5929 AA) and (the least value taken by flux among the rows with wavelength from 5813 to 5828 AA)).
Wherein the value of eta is 1.14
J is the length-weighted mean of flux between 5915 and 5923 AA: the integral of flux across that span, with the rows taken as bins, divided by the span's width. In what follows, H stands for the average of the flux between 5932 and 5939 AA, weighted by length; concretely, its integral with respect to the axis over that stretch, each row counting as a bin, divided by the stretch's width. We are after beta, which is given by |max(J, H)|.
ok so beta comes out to 2.22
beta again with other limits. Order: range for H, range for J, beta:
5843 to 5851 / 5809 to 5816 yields 2.37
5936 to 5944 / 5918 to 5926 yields 2.06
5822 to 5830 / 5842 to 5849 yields 2.37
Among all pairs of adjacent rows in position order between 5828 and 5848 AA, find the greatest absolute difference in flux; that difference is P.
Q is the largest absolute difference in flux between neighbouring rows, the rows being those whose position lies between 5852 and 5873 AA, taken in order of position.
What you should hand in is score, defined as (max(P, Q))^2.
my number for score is 1.1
